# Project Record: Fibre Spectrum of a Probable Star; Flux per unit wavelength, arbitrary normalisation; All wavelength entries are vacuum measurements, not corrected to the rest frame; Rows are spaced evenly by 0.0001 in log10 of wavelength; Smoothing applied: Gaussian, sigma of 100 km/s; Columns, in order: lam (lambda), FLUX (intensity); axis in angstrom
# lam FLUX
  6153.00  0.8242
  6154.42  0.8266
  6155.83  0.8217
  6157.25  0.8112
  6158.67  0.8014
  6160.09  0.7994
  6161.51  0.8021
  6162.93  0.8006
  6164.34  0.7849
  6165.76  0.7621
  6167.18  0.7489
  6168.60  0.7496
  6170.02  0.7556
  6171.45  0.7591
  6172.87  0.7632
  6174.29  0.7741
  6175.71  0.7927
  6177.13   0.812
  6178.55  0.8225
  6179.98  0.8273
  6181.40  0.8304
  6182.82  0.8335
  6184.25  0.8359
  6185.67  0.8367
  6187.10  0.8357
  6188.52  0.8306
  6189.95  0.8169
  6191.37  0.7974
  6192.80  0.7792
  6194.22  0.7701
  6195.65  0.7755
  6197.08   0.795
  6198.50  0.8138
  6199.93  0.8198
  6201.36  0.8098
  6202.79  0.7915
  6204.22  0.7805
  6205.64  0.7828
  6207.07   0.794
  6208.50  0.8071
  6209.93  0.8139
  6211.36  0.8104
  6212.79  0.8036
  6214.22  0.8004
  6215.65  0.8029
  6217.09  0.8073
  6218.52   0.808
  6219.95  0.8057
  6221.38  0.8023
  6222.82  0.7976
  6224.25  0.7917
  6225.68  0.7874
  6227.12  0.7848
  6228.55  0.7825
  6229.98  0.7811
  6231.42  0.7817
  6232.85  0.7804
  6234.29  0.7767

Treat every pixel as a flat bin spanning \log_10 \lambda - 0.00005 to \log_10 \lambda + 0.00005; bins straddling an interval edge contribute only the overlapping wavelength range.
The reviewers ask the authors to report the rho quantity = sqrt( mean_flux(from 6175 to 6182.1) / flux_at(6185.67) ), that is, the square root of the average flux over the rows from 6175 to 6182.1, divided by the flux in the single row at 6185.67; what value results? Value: 0.988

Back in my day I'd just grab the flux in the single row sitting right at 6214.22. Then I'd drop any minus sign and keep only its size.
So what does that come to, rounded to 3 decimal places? 0.800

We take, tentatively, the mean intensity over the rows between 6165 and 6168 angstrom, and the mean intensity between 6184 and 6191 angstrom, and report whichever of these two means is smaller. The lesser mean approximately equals 0.756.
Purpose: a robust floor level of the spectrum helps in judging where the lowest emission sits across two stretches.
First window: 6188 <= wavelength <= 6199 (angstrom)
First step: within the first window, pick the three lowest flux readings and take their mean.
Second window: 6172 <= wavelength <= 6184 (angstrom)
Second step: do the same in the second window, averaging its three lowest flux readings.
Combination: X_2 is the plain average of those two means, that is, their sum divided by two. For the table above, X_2 0.776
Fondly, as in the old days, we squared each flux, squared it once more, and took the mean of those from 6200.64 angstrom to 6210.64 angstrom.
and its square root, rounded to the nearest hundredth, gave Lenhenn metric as 0.64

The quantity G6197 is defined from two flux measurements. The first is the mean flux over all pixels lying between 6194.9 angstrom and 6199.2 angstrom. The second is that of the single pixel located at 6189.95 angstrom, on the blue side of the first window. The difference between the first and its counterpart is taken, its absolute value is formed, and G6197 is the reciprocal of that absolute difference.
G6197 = 45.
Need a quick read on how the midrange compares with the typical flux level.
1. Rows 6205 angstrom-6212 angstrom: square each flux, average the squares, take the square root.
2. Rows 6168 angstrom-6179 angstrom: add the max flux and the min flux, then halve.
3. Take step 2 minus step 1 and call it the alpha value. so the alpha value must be -0.016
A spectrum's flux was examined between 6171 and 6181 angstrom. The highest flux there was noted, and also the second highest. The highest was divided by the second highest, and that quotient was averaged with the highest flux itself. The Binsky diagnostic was 0.917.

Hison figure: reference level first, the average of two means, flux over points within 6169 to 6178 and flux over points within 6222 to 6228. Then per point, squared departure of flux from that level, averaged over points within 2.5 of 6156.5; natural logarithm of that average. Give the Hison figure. -6.8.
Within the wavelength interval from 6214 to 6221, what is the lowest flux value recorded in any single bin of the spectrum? 0.8004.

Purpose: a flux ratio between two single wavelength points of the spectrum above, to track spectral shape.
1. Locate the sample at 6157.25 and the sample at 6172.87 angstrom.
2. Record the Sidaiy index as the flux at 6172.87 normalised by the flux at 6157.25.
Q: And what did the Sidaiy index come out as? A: 0.94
